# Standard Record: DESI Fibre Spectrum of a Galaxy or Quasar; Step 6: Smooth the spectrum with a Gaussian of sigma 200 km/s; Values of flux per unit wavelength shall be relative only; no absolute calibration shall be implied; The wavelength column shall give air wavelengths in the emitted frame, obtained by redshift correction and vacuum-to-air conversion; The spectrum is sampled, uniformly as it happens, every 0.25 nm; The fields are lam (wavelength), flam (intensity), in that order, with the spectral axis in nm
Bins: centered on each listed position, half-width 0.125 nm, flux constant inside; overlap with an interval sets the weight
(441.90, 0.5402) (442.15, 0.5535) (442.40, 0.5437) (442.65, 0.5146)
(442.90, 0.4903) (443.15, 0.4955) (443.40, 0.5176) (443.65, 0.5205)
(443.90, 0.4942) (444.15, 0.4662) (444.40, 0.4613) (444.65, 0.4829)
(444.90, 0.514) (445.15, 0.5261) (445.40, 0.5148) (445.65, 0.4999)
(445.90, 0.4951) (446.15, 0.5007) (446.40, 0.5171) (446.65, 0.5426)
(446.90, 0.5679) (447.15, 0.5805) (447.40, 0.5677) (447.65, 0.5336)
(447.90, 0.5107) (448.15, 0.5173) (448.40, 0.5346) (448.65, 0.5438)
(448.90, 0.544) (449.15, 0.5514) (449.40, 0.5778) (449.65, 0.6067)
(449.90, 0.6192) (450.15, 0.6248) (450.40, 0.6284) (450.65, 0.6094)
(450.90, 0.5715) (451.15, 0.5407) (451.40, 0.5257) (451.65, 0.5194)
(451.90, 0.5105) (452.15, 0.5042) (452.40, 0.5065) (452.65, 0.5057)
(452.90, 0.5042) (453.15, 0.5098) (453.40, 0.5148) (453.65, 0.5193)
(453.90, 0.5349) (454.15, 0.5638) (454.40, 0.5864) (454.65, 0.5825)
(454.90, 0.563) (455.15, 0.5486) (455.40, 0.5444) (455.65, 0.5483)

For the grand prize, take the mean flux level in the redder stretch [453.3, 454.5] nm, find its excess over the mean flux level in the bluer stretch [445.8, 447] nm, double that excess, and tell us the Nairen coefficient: 0.038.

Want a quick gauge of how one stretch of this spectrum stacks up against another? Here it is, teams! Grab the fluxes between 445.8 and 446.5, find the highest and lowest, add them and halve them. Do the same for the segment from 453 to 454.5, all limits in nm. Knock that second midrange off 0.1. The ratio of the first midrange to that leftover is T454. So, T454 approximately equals -1.13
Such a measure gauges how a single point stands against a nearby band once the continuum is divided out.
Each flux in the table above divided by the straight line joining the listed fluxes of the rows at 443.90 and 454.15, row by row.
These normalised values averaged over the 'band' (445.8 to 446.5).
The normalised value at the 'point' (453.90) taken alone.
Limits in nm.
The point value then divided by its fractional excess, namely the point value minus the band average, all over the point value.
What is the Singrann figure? -24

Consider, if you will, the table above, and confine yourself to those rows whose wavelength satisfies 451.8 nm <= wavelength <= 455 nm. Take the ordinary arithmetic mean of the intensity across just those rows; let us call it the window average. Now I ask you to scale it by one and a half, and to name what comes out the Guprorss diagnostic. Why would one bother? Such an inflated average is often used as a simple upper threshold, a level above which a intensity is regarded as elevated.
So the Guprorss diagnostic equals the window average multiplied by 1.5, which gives 0.80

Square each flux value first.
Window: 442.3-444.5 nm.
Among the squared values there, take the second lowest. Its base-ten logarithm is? -0.663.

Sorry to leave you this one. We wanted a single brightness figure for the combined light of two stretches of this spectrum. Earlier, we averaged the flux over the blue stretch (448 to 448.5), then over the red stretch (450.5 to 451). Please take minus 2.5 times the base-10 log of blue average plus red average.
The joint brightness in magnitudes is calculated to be -0.12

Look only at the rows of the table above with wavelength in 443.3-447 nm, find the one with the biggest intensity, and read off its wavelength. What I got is 446.90 nm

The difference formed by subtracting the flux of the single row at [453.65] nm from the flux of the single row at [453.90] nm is 0.02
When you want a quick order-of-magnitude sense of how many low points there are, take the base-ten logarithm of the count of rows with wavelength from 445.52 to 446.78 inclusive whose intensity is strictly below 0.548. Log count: 0.70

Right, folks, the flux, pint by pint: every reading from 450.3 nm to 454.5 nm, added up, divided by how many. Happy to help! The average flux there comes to 0.54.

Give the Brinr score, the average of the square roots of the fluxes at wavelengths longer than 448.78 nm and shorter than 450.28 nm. 0.77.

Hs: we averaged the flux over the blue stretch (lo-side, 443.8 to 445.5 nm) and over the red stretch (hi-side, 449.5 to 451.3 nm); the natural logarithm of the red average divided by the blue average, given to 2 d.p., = 0.19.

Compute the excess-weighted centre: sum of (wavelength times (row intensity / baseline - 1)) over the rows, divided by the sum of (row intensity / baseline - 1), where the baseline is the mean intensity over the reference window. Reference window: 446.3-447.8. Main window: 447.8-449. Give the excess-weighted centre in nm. 448.18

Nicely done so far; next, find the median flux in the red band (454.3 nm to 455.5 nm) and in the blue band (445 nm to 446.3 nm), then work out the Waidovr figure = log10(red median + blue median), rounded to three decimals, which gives 0.027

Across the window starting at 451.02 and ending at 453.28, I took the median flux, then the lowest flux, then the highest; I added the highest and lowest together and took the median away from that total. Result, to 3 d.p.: 0.535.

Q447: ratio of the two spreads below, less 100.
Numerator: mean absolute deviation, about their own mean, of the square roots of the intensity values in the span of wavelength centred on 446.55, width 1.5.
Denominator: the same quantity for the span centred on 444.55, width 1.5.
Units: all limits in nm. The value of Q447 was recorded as -98.6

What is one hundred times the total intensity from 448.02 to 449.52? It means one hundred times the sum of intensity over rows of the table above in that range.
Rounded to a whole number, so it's 327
